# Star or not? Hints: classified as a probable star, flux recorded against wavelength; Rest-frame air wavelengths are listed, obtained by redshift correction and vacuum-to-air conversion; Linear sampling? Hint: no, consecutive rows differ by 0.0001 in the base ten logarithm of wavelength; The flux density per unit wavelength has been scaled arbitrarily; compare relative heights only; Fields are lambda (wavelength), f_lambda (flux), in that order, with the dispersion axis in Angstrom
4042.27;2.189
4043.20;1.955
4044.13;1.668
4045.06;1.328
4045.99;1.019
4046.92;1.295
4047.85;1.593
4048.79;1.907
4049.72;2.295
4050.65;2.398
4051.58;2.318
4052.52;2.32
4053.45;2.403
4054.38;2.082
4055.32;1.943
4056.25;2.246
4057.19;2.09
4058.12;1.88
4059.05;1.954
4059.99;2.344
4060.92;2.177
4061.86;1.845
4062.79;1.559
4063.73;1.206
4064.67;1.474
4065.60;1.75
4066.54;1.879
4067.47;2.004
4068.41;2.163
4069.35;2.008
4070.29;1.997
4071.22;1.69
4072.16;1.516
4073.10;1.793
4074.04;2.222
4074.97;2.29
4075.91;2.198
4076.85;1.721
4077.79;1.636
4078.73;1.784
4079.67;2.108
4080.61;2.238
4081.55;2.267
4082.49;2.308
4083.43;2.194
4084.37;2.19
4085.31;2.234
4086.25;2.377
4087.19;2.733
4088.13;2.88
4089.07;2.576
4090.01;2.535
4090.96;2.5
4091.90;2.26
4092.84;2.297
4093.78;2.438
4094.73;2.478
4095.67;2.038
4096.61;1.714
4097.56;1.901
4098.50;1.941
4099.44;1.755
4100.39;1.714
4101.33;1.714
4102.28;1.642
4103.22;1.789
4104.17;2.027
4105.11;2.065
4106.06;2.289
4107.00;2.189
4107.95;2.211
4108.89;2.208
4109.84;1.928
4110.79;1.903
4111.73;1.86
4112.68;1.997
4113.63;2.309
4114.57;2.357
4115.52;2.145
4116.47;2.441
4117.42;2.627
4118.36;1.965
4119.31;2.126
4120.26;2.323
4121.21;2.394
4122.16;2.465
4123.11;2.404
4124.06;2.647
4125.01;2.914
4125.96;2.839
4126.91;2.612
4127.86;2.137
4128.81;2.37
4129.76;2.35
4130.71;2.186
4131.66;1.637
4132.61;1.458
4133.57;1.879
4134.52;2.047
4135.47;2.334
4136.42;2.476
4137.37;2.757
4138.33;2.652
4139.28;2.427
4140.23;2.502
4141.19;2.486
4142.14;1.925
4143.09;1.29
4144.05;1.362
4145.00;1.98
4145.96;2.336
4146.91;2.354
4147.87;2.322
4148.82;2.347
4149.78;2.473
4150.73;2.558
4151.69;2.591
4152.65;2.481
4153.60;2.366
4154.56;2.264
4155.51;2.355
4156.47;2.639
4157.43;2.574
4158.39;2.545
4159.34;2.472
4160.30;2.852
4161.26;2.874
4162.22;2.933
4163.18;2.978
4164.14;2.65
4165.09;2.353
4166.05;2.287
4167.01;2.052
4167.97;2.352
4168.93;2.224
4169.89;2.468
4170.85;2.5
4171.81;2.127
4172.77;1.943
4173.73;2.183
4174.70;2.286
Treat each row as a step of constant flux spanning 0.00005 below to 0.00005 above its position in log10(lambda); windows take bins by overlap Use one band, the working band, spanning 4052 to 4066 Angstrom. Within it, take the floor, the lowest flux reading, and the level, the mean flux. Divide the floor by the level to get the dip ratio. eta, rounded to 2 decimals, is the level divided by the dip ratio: 3.16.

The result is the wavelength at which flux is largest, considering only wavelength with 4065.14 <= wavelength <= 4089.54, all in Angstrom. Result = 4088.13 Angstrom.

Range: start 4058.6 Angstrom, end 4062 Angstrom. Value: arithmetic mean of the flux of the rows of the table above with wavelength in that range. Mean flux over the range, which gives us 2.1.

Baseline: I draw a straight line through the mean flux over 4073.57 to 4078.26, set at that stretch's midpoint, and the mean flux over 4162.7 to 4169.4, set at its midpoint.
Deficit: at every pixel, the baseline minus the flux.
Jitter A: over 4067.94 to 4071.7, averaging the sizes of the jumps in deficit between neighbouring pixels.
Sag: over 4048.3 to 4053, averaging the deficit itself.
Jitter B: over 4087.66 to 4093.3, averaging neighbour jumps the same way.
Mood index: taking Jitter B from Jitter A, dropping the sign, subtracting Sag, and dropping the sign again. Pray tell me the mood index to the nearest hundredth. 0.37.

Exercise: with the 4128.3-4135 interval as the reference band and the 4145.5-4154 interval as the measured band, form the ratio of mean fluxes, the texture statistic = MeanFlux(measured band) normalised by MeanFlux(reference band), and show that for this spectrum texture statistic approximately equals 1.22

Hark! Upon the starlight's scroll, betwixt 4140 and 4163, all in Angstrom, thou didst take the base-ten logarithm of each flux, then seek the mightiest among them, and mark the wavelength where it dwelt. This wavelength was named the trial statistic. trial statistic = 4162.22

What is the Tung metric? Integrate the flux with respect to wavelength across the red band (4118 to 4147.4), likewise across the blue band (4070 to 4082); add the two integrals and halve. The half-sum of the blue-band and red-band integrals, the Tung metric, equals 45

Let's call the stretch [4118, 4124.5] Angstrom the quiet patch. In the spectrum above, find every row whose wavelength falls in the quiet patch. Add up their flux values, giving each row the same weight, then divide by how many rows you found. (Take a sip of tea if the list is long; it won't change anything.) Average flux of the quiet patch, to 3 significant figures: 2.33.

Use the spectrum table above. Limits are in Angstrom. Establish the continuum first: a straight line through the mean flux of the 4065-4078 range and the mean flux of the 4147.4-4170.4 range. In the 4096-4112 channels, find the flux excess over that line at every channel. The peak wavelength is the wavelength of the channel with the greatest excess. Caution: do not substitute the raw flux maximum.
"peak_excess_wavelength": 4106.06 Angstrom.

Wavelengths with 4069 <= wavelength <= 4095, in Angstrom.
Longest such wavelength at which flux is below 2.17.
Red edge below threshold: 4079.67 Angstrom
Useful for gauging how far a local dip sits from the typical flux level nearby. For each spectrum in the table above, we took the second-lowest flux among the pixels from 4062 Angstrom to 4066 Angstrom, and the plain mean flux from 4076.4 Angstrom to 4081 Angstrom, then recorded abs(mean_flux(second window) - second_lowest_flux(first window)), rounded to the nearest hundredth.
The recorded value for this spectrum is 0.42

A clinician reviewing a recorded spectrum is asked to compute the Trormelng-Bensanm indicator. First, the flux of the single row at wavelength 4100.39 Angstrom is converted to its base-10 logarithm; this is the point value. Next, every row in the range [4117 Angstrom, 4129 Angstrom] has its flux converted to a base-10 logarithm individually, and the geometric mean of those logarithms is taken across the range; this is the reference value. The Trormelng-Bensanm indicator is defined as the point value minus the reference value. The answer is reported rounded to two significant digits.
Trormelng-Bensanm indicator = -0.15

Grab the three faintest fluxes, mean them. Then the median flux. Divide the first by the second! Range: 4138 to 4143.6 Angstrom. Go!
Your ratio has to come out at 0.77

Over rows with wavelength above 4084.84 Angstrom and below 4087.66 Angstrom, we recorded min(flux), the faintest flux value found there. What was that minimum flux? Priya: 2.234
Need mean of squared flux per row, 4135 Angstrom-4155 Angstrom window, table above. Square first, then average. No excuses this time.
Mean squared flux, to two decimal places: 5.42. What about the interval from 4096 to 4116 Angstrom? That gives 3.98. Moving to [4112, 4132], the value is 5.58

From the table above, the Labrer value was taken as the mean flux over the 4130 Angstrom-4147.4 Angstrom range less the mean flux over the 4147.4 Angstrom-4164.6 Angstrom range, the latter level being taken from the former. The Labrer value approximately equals -0.45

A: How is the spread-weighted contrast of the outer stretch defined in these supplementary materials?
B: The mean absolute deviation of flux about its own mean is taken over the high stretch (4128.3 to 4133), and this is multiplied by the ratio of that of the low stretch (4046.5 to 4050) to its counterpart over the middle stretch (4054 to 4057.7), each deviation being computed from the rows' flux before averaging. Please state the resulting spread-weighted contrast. 1.5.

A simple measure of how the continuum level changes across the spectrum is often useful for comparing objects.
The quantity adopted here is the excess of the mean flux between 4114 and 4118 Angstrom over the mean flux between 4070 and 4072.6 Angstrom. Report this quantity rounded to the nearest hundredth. 0.66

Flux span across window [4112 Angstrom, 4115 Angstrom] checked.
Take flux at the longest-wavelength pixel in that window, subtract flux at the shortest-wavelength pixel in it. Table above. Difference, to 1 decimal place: 0.4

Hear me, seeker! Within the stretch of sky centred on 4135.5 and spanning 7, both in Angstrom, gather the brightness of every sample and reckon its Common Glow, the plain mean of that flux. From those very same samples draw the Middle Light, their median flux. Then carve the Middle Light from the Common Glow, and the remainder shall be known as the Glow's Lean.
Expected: -0.11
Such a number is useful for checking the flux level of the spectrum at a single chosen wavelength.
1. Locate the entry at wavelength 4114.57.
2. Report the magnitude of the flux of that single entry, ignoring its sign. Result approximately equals 2.4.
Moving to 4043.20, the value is 2.0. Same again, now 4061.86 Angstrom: 1.8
